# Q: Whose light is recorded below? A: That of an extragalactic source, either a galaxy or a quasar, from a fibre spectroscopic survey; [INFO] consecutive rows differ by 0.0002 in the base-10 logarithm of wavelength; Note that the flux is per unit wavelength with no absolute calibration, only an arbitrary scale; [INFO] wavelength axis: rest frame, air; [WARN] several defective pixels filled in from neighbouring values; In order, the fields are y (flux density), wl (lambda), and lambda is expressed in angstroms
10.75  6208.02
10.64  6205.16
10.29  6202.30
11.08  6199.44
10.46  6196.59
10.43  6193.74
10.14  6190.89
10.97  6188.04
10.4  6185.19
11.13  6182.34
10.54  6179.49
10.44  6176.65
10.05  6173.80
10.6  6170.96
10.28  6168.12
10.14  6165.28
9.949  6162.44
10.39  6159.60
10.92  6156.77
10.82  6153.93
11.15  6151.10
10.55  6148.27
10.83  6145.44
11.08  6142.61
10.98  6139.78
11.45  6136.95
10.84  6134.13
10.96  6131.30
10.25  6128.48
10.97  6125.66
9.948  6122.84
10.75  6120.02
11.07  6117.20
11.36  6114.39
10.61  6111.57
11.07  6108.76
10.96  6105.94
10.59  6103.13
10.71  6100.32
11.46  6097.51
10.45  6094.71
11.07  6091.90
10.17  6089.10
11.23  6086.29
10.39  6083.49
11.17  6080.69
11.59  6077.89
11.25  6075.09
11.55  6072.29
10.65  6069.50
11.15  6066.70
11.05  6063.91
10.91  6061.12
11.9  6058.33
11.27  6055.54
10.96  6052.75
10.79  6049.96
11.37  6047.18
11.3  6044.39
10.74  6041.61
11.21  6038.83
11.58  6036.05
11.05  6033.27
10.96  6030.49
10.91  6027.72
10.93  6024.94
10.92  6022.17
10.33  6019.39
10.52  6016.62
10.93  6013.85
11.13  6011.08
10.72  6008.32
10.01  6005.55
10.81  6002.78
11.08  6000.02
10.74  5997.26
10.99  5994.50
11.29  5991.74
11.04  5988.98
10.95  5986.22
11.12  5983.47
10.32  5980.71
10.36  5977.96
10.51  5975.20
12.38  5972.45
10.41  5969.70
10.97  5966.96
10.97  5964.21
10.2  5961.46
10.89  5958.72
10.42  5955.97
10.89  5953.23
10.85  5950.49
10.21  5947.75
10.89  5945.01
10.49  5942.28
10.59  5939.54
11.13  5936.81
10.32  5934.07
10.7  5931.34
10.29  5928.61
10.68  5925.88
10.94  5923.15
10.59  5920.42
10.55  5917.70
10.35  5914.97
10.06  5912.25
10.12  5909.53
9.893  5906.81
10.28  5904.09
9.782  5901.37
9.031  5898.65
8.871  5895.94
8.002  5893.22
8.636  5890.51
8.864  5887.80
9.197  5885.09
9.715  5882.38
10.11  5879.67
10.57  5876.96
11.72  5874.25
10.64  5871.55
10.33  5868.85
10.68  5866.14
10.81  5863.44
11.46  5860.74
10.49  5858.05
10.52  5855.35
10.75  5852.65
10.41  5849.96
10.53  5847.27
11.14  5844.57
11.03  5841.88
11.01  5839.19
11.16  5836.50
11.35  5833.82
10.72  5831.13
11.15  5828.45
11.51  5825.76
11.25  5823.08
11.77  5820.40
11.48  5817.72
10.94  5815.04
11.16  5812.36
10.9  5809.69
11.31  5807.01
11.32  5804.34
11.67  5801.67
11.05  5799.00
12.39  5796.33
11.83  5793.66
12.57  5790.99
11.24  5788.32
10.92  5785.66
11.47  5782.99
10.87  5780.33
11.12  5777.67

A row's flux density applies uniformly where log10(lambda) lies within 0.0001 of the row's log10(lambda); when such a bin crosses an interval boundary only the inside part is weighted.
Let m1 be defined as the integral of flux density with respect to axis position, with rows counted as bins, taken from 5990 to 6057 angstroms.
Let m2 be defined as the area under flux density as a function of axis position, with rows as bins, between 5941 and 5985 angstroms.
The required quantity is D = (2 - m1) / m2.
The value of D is -1.5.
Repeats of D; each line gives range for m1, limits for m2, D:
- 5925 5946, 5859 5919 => -0.4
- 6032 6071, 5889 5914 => -1.8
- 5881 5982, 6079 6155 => -1.3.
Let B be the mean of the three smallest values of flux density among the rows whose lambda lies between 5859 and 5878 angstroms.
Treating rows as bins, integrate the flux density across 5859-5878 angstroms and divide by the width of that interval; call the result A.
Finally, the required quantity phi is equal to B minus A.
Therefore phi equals -0.4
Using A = 10.9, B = 10.5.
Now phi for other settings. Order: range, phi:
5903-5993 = -0.6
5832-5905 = -1.8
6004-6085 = -0.8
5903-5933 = -0.4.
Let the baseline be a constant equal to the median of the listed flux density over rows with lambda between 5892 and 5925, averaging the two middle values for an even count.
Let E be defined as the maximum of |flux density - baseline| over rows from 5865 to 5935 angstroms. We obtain 2.1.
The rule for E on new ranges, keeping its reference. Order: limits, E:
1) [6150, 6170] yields 1.1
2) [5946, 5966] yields 0.9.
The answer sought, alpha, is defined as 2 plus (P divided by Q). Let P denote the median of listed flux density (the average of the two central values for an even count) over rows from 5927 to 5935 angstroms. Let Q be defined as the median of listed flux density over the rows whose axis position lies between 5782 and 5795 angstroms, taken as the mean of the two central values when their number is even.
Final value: 2.90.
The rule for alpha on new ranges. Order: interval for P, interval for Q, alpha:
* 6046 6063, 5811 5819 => 3.00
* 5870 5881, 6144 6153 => 2.98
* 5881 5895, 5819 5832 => 2.79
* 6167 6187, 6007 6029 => 2.96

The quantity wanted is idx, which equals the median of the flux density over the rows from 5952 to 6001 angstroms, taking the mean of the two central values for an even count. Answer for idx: 10.9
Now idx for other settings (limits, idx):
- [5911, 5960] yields 10.6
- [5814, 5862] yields 11.1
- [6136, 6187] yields 10.6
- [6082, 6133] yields 10.9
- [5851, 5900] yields 10.4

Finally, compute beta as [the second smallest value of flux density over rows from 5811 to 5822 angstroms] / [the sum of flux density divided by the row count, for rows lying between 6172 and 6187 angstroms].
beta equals 1.06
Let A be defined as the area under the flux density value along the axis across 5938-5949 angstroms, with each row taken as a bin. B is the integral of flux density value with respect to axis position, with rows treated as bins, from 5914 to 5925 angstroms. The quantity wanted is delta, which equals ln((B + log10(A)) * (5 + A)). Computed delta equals 9.58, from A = 116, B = 117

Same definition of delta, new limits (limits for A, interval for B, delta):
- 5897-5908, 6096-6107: 9.52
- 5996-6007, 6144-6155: 9.60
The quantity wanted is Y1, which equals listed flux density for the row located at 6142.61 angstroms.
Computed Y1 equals 11.08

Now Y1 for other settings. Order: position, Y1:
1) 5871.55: 10.64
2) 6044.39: 11.3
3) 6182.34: 11.13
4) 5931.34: 10.7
